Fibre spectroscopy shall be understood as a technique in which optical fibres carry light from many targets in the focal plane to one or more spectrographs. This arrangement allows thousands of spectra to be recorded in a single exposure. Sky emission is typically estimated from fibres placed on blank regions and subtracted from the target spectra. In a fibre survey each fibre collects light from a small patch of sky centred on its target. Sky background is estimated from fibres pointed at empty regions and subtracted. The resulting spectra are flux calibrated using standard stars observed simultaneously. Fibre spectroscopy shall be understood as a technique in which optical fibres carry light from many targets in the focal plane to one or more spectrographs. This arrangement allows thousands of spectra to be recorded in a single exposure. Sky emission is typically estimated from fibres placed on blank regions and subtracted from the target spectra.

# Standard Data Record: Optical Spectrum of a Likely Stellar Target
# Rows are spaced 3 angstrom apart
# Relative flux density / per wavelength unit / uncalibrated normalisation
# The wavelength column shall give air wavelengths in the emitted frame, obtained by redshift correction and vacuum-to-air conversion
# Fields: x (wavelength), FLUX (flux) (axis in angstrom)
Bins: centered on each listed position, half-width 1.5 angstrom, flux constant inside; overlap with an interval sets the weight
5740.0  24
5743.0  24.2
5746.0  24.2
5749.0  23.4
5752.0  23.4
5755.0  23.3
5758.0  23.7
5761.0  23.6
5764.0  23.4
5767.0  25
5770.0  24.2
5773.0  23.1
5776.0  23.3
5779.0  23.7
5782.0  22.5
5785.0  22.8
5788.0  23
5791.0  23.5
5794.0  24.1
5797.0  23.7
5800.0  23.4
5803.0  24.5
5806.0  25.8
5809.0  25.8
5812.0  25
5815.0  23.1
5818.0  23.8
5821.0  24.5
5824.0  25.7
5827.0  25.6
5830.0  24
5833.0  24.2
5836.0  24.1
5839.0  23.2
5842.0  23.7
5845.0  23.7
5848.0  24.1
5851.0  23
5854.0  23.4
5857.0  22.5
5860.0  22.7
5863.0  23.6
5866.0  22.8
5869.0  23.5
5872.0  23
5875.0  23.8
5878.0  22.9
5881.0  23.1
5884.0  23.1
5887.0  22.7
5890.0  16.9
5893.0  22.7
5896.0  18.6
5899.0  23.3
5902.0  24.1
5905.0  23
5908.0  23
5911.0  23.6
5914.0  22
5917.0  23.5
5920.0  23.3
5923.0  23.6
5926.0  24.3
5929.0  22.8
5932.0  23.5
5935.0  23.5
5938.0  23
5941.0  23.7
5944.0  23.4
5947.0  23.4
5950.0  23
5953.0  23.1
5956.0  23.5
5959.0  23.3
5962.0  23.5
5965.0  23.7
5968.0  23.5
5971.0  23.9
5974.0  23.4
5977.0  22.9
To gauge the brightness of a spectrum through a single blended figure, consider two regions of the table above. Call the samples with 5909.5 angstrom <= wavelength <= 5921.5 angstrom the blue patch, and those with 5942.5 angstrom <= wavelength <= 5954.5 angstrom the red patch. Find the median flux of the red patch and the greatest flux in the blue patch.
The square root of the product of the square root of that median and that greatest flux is 10.7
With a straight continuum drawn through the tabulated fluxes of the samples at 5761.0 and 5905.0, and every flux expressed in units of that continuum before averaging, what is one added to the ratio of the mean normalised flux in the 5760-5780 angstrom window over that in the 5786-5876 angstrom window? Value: 1.98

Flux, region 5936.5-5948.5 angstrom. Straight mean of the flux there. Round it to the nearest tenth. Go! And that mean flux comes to 23.4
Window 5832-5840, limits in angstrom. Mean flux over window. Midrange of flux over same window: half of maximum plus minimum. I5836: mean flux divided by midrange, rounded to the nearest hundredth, 1.01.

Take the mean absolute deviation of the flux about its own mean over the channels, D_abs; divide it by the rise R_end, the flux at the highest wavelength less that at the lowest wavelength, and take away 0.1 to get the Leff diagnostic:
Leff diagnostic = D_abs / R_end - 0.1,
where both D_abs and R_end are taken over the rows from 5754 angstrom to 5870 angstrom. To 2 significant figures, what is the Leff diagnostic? 3.3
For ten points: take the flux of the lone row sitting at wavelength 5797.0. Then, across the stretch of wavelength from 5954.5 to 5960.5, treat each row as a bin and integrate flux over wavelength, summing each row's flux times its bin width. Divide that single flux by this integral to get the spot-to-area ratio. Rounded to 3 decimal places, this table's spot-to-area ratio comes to 0.169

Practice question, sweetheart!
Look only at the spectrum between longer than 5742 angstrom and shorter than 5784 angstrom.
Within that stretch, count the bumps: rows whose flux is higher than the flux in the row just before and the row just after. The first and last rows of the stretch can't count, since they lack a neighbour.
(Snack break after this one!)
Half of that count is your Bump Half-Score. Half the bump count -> 1.5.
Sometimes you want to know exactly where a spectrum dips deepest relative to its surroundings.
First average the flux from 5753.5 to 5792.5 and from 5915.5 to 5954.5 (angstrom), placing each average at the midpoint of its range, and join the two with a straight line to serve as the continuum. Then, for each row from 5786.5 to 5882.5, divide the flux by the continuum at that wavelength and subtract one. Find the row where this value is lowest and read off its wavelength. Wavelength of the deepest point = 5857.0 angstrom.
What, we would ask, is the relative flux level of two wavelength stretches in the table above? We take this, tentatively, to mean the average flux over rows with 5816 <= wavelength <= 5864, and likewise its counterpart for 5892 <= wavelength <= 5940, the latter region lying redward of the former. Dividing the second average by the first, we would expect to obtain 0.96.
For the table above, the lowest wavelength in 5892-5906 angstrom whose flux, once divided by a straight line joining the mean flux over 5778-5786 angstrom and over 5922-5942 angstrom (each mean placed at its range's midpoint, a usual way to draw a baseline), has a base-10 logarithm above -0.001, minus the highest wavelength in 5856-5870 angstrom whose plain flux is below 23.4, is 36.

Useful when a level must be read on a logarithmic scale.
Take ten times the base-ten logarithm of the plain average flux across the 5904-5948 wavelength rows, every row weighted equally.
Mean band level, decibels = 13.7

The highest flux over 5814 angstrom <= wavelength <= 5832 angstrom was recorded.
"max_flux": 25.7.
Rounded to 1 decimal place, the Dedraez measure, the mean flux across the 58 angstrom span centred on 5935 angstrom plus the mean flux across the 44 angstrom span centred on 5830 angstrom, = 47.5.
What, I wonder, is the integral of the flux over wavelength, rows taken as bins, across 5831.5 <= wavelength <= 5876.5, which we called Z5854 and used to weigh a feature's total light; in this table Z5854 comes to 1054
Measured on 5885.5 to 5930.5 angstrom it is 1012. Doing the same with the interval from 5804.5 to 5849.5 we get 1099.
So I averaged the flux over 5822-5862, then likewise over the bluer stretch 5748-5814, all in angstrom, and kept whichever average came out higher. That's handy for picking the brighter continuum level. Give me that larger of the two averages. 23.8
